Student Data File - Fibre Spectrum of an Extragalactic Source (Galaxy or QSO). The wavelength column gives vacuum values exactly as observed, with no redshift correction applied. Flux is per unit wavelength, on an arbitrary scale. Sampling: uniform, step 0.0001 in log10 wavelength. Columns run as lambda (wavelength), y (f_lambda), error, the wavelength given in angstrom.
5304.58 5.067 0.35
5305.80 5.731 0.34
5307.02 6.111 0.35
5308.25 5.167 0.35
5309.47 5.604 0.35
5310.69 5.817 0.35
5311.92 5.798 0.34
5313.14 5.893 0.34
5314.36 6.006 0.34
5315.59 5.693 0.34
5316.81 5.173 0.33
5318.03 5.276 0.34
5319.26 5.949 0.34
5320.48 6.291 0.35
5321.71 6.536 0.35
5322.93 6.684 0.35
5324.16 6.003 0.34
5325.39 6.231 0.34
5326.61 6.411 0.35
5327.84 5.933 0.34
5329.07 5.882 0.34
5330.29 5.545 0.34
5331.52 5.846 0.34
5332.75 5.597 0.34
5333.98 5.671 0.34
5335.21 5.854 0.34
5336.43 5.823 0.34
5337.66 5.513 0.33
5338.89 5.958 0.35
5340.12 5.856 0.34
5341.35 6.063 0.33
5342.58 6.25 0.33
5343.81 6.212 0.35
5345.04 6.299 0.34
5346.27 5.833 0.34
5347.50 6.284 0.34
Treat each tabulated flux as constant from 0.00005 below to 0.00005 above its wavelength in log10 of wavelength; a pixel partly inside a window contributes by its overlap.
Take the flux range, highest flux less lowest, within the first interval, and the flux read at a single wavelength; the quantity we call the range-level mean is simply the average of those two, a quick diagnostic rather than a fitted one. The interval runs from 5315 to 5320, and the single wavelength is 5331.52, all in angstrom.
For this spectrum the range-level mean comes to 3.31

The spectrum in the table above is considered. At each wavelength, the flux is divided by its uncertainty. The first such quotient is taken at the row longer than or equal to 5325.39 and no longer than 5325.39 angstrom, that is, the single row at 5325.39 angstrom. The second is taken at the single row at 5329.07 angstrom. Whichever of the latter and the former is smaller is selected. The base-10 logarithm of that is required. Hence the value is 1.24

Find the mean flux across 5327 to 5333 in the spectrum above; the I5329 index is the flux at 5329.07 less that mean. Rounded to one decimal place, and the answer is 0.1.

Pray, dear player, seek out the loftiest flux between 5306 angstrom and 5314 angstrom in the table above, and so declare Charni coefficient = 6.111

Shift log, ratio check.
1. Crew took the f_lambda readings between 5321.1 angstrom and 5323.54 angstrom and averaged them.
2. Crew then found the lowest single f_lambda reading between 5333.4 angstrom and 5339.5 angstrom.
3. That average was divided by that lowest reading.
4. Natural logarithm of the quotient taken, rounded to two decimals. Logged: 0.18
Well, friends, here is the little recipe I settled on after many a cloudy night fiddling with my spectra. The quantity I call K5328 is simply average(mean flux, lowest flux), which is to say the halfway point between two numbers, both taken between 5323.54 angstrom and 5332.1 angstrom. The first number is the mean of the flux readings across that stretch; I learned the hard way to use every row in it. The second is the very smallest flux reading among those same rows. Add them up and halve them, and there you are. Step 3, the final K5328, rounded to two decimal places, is 5.76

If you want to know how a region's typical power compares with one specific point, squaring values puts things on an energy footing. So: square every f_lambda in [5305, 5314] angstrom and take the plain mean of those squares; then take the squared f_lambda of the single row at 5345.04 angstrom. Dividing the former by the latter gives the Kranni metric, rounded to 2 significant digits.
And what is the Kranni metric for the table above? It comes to 0.83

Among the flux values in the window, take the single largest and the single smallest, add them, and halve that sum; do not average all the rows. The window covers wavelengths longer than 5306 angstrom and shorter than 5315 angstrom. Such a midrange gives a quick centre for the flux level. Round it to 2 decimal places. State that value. 5.64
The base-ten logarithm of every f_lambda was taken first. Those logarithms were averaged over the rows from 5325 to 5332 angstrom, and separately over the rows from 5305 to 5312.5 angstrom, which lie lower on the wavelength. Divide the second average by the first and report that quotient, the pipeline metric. 0.97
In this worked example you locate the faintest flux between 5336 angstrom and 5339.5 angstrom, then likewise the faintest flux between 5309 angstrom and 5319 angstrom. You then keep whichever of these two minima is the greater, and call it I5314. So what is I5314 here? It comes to 5.51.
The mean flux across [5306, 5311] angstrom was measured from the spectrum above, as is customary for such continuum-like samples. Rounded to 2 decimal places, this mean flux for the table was 5.67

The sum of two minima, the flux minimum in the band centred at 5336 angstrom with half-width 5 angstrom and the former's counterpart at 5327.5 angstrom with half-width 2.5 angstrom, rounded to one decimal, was 11.4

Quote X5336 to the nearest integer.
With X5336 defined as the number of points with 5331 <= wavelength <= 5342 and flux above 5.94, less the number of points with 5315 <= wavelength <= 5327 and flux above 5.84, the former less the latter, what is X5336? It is -5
